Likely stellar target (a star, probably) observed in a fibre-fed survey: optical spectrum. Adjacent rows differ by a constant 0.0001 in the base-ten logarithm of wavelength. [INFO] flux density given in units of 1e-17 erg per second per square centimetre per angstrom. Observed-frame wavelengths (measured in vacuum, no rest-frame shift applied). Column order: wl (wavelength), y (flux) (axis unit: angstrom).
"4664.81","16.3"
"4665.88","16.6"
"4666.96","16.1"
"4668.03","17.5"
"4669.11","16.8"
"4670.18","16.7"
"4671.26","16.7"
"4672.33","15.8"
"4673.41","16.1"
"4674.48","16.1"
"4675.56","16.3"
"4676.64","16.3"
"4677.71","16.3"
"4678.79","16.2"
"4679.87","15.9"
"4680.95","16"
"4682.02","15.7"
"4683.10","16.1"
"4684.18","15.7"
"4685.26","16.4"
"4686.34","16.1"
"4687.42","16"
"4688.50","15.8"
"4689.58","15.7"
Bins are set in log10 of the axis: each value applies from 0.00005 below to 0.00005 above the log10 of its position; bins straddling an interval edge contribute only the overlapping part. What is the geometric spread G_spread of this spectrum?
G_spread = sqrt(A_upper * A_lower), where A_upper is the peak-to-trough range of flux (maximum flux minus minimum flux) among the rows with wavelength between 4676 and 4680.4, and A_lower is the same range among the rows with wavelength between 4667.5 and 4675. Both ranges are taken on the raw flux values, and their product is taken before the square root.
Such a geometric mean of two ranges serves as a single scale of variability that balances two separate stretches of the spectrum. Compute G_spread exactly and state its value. 0.82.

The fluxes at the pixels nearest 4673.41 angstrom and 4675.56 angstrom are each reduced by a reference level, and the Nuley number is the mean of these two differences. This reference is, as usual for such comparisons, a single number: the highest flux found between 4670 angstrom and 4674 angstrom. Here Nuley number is -0.50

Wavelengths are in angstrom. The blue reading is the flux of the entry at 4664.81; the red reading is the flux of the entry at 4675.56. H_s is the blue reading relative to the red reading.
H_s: 1.000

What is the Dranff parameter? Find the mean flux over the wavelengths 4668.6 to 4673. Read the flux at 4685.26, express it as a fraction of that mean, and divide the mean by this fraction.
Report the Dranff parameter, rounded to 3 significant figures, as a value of 16.6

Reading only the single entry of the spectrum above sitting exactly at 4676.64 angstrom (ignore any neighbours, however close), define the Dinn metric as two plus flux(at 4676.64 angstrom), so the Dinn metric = 18.3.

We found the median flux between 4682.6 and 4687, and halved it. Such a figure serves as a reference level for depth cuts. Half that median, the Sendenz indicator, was 8.05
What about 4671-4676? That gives 8.05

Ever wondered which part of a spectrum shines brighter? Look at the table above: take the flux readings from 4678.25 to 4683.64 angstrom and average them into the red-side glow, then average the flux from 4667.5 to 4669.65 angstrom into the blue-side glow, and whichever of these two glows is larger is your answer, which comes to 17.1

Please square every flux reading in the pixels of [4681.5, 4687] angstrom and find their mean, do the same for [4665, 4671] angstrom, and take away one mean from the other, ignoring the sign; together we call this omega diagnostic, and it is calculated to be 24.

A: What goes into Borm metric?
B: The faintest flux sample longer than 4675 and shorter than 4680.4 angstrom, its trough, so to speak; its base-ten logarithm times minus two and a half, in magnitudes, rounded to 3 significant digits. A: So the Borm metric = -3.00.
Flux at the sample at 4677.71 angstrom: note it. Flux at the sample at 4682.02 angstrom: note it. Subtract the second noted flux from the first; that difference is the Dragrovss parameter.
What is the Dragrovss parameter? 0.60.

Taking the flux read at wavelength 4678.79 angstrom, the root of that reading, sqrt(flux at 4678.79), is 4.02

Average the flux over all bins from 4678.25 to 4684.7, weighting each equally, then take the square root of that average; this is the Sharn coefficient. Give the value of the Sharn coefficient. 3.99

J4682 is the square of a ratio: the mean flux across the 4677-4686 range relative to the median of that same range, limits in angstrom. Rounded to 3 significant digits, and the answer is 1.00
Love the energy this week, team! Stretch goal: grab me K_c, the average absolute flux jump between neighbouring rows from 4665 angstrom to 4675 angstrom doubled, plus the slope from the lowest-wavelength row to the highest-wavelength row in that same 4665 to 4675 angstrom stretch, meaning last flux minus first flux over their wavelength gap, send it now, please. 0.9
